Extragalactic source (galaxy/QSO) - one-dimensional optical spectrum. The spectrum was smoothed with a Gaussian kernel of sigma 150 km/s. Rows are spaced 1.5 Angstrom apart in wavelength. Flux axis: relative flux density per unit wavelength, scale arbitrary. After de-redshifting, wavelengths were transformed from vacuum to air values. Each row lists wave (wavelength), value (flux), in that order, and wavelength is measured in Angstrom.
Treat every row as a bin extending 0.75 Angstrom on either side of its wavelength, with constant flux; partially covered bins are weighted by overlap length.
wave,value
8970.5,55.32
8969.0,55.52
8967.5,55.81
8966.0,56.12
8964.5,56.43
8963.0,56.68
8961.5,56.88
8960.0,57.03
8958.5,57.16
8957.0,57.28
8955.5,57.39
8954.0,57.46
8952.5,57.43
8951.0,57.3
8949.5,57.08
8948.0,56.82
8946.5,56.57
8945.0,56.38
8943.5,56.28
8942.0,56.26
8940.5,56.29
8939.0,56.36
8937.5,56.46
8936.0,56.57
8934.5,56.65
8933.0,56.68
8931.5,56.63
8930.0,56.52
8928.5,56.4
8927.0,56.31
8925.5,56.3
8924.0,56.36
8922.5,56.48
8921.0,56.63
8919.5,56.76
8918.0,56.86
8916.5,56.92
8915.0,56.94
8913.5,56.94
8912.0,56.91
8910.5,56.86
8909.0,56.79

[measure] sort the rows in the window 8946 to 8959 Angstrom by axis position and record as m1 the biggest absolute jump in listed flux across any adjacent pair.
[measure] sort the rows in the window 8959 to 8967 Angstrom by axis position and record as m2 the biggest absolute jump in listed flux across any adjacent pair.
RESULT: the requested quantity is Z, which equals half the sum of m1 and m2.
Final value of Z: 0.285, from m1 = 0.26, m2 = 0.31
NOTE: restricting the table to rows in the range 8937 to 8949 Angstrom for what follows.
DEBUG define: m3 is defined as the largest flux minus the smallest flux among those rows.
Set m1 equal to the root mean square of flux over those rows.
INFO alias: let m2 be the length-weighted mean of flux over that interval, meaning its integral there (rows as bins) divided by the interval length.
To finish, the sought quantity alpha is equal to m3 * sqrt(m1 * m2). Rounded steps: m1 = 56.4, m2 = 56.4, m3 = 0.56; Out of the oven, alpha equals 32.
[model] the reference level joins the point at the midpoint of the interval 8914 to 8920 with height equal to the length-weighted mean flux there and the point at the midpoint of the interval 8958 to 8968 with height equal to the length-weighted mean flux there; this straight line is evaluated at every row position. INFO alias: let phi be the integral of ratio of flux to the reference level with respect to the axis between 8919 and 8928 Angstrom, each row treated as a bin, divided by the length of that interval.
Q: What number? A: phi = 0.99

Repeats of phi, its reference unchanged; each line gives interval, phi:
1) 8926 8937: 1.00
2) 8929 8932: 1.00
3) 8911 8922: 1.00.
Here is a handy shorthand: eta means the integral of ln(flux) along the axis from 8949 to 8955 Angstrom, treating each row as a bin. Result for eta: 24.29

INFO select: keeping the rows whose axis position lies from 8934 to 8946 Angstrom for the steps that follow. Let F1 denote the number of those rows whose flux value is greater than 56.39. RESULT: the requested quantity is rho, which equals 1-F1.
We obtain -2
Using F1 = 3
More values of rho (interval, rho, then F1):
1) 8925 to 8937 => -5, 6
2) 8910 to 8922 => -7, 8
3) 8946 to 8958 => -7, 8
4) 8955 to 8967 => -6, 7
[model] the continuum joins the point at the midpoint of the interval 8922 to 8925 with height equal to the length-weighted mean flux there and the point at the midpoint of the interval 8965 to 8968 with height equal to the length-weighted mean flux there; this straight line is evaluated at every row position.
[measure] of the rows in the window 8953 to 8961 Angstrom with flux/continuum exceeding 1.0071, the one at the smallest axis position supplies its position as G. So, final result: 8954.0 Angstrom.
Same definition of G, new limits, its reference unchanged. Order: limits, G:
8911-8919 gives 8913.5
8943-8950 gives 8948.0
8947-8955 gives 8948.0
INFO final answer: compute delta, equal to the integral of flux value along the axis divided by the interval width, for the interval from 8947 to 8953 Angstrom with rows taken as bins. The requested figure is 57.1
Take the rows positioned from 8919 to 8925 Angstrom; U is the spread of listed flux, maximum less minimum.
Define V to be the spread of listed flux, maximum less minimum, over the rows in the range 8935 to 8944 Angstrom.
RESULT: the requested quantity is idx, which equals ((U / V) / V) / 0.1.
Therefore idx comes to 42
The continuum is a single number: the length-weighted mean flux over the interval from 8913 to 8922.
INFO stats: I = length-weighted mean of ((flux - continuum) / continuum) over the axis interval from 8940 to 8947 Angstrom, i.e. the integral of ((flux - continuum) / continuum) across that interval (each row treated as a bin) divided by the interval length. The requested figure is -0.0084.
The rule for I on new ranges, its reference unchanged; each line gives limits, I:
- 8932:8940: -0.0051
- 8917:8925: -0.0037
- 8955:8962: 0.0056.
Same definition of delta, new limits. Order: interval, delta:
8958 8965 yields 56.8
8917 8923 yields 56.7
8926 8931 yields 56.4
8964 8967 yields 56.2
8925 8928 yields 56.3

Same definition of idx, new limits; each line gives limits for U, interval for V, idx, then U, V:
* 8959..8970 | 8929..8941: 99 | 1.5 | 0.39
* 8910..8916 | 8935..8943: 8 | 0.1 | 0.31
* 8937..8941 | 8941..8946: 118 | 0.2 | 0.12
